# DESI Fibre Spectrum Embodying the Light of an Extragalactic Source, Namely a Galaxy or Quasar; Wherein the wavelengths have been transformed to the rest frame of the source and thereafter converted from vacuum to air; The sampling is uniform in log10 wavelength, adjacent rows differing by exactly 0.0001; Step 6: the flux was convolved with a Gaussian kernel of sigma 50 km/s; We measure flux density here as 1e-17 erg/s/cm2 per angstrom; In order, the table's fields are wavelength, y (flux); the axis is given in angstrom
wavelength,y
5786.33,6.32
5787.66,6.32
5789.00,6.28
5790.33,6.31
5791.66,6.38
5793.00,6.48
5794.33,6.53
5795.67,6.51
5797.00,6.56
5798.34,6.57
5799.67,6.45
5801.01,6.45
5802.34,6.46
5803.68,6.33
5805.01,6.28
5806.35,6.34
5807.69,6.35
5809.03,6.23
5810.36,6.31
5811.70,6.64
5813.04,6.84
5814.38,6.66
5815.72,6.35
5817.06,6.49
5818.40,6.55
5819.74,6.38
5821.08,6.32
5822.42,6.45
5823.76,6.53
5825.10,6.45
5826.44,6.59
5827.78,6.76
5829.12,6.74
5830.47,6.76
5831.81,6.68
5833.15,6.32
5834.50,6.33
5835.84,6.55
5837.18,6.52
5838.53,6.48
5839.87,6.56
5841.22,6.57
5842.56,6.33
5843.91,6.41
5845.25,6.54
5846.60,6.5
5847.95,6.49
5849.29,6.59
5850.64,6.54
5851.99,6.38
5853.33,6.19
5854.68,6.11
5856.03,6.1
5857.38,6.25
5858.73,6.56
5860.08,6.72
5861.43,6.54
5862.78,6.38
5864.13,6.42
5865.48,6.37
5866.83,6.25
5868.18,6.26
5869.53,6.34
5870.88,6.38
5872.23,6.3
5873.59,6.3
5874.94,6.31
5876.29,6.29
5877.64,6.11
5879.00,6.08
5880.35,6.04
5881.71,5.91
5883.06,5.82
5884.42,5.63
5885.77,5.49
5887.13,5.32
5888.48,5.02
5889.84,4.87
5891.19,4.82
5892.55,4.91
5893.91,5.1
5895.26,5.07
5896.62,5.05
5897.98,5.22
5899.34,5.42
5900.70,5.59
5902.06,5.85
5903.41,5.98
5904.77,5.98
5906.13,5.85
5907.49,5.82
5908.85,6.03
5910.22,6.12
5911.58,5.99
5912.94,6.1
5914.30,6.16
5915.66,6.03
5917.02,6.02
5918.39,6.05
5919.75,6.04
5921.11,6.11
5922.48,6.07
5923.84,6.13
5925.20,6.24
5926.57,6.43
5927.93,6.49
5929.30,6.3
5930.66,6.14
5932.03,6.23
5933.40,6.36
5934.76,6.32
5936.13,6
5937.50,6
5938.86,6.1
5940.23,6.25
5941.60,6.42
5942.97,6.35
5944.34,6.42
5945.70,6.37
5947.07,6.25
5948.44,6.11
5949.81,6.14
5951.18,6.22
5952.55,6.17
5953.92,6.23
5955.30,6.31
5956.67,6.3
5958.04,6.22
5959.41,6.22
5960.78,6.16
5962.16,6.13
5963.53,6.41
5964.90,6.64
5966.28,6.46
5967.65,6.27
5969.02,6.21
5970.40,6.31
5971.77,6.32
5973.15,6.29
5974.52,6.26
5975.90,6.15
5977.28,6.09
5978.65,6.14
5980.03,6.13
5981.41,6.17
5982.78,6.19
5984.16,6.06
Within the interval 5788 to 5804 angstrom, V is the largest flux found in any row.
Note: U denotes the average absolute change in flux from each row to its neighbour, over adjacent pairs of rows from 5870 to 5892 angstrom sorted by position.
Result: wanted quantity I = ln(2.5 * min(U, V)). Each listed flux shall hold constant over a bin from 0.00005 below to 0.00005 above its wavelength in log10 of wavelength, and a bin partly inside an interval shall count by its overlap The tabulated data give -1.33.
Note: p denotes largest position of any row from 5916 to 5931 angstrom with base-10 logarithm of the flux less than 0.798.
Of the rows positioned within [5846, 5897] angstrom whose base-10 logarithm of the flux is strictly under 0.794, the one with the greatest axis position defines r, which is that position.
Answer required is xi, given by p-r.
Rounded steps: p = 5930.66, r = 5896.62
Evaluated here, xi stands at 34.0 angstrom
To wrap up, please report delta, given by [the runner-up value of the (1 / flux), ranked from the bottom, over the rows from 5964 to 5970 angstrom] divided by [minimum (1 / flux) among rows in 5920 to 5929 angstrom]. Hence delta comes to 1.00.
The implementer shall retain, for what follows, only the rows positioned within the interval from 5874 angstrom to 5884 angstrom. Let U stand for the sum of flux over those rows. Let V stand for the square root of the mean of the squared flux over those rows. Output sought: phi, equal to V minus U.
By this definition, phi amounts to -36.5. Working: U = 42.6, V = 6.08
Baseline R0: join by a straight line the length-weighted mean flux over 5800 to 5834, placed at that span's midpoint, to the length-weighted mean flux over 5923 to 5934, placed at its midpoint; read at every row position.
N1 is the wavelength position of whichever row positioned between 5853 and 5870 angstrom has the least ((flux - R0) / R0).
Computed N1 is 5856.03 angstrom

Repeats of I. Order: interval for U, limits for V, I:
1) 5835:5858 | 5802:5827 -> -1.52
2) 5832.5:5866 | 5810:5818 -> -1.33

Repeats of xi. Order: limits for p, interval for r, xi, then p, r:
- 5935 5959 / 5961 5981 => -22.0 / 5958.04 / 5980.03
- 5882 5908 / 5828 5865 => 51.5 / 5907.49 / 5856.03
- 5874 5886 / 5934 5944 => -53.1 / 5885.77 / 5938.86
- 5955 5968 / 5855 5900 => 68.3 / 5967.65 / 5899.34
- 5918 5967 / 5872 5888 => 75.0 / 5962.16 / 5887.13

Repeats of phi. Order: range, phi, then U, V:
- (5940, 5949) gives -37.9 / 44.2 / 6.31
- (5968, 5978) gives -37.4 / 43.6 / 6.23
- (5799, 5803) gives -12.9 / 19.4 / 6.45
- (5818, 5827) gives -38.8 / 45.3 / 6.47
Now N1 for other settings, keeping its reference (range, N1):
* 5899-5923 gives 5899.34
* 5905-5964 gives 5907.49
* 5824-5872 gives 5856.03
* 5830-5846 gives 5833.15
